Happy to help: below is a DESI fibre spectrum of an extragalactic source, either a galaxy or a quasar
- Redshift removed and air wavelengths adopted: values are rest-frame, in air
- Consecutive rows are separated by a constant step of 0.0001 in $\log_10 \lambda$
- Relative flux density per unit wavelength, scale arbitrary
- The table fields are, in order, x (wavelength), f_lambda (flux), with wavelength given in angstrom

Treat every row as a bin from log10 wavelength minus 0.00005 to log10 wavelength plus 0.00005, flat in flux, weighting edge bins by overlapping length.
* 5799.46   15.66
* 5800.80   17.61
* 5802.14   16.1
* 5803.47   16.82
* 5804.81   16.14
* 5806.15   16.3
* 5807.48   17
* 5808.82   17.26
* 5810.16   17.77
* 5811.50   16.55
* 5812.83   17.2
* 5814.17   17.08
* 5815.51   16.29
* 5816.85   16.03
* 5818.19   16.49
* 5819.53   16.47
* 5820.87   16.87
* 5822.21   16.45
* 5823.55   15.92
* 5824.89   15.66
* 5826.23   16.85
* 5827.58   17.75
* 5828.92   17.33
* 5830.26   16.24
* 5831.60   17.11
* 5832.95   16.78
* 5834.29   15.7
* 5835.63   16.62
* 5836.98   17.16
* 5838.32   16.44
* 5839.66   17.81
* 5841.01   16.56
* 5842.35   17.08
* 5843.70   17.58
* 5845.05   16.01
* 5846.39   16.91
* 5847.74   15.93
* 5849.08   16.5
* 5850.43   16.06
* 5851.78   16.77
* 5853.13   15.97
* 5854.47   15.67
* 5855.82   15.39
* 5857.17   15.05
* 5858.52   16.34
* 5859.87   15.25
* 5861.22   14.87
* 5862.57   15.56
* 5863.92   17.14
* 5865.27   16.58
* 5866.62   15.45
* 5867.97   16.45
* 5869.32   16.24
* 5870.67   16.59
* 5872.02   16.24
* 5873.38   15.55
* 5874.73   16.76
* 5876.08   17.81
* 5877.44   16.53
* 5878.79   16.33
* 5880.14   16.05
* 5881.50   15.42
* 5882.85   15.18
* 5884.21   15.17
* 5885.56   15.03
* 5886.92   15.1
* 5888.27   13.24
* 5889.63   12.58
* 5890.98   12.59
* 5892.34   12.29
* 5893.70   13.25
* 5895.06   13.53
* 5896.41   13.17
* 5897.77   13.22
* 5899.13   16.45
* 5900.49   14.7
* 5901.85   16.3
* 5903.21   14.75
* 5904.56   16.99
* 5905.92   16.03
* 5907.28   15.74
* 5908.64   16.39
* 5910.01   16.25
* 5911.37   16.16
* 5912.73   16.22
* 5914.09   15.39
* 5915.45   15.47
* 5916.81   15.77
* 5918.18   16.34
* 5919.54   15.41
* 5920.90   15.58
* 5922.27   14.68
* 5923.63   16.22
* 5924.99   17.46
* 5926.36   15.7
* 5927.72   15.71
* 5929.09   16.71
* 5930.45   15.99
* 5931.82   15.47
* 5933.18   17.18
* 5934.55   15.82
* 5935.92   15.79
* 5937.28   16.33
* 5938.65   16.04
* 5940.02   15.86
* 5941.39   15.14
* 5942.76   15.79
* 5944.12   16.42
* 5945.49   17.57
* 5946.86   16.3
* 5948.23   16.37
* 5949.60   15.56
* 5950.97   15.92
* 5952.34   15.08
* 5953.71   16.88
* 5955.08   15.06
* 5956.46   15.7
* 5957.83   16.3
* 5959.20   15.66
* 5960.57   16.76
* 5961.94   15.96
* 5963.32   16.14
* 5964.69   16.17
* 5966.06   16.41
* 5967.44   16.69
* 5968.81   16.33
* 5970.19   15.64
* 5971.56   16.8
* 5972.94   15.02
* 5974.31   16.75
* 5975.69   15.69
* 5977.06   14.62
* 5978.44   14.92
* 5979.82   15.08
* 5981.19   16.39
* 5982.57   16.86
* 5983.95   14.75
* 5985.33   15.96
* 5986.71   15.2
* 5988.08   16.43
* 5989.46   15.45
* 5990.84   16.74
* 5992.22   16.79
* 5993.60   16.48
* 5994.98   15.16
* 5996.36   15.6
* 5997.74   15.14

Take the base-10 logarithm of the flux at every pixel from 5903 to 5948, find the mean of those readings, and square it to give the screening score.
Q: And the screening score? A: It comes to 1.45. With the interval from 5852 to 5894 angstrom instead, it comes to 1.41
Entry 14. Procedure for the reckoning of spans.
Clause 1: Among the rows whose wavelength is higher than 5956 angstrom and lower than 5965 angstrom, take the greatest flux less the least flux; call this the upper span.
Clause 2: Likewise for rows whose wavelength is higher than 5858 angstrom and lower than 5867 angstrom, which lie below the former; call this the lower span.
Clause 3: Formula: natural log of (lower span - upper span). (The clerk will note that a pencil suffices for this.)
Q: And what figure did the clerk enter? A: 0.2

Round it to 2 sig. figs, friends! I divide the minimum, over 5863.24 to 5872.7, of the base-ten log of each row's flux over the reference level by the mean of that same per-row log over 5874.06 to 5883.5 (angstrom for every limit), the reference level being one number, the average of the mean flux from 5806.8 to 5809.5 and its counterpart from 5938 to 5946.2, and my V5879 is 3.4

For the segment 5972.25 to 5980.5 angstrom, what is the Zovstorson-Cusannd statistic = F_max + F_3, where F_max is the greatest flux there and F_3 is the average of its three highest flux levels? 32.6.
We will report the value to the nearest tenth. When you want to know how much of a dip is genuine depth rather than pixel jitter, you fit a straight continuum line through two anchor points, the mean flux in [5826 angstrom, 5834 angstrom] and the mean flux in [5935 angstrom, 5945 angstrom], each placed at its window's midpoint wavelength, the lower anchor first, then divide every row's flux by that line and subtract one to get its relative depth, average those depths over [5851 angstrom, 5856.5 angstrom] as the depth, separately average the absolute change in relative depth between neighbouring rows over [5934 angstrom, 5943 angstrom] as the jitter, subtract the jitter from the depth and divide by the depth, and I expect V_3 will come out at 1.5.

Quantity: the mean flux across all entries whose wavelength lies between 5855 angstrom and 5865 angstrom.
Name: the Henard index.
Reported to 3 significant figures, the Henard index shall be 15.7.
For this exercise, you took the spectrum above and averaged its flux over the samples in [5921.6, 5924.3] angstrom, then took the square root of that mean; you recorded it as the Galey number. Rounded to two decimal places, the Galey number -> 3.93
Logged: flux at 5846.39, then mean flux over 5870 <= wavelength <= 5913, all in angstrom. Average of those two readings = 16.1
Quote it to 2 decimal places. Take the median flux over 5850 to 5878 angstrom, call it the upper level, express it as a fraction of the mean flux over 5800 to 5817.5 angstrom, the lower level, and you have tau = 0.97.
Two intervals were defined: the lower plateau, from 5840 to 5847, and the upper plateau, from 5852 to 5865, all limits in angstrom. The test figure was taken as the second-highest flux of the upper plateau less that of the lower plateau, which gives -0.74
